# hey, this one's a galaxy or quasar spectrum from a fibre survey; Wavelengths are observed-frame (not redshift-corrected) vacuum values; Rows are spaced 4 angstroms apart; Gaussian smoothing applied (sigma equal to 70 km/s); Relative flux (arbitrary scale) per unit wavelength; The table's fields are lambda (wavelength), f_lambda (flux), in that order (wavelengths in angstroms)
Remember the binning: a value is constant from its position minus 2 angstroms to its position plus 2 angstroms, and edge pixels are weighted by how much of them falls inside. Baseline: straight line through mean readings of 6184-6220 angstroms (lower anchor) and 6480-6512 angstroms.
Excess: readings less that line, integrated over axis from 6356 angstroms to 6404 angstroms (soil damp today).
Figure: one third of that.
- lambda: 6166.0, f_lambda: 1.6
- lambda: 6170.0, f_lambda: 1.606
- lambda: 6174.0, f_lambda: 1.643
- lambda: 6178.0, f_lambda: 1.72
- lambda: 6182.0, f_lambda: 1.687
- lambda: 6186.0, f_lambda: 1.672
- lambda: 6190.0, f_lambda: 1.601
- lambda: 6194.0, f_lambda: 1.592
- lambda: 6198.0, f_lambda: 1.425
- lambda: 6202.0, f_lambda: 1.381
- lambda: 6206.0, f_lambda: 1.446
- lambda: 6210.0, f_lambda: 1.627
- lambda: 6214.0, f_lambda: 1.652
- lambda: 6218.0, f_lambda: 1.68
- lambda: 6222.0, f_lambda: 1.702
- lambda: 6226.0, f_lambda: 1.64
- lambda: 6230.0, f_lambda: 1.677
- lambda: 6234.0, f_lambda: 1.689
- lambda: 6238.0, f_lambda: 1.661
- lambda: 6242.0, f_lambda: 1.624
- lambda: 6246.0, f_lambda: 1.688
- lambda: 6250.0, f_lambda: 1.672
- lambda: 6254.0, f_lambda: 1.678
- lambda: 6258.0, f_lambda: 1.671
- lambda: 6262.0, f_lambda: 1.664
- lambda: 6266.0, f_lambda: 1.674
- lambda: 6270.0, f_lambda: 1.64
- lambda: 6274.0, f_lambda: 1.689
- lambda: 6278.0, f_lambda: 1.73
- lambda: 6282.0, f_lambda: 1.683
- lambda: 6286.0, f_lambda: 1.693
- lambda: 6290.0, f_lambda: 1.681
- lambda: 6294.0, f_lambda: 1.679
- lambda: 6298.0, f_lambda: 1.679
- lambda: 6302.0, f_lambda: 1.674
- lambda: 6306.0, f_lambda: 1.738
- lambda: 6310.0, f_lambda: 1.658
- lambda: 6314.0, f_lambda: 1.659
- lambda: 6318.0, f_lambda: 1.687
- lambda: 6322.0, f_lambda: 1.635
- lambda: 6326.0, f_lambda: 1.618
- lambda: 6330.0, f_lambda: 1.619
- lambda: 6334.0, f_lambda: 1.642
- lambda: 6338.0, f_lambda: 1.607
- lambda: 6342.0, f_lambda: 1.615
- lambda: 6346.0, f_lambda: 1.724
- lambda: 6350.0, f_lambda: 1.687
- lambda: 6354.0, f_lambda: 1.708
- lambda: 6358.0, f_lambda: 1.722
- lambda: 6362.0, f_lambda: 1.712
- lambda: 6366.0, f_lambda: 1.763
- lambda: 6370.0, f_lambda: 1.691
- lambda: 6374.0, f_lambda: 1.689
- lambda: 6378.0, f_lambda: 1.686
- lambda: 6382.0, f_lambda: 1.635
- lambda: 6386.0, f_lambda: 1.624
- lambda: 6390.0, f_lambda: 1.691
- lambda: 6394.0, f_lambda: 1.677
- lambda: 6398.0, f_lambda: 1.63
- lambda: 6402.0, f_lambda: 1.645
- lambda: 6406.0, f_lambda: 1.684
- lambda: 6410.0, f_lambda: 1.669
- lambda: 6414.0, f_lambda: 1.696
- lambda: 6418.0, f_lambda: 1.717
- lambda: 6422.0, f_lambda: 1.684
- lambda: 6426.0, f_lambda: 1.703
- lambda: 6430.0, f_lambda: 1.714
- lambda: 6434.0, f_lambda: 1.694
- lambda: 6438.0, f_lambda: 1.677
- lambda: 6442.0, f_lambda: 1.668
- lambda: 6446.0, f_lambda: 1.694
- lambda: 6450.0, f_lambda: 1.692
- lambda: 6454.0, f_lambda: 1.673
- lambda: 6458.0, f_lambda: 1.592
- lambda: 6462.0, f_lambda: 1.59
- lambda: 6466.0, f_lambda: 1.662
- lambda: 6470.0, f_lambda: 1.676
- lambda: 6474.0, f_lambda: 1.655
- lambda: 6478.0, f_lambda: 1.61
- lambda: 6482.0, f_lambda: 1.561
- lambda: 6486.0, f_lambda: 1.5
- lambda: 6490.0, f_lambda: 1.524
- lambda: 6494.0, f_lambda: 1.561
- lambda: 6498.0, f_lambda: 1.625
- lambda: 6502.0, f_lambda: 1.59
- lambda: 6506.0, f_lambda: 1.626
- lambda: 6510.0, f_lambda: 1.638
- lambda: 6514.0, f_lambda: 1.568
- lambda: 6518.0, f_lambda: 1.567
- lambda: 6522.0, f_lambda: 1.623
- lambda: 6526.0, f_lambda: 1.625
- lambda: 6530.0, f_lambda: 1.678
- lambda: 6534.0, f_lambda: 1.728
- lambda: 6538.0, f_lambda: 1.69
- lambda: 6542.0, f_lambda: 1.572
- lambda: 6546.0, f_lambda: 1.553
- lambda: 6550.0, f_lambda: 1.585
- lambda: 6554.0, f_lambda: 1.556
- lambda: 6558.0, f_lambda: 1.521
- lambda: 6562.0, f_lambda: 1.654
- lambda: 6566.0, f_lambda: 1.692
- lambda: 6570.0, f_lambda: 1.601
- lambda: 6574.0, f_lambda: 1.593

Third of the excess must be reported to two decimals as 1.73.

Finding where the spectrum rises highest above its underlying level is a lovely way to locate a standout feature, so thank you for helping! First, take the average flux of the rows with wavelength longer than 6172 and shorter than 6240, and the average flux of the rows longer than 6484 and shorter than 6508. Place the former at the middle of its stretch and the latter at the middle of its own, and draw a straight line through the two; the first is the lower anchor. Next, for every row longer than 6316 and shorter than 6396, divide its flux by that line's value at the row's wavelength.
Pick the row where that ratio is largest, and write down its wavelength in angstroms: 6366.0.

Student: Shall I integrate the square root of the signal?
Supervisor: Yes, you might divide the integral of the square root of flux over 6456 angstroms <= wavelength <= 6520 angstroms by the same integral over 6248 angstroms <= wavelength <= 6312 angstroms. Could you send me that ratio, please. 0.97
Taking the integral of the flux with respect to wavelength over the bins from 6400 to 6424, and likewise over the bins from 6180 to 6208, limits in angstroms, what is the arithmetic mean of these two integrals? 42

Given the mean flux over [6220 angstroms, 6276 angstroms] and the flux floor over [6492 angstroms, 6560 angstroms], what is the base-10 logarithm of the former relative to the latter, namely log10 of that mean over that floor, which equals 0.04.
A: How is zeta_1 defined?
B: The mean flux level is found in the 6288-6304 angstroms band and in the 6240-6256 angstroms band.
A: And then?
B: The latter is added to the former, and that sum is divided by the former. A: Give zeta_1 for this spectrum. 1.99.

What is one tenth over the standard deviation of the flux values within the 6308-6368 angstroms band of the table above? 2.1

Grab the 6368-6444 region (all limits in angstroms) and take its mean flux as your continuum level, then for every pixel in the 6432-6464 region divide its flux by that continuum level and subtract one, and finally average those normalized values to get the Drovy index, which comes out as -0.010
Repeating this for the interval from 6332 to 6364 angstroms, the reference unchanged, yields 0.000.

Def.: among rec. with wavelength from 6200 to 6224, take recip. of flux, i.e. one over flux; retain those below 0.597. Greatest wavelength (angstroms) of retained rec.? 6222.0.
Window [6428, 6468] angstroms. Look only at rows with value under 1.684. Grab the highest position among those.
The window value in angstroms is 6466.0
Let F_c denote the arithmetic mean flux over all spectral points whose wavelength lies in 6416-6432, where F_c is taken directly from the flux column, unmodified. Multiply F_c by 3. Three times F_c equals 5.11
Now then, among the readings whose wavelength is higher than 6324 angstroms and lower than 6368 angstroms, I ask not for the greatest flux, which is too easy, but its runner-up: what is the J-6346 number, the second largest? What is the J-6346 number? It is 1.724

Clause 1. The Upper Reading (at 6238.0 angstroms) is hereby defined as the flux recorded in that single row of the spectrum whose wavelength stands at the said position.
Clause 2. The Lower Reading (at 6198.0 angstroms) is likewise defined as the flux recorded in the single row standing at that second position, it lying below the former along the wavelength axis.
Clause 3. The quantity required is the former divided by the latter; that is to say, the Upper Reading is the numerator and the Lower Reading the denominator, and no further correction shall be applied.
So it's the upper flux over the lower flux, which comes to 1.17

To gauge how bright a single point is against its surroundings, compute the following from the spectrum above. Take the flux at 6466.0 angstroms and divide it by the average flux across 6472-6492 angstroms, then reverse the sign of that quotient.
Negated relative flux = -1.059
